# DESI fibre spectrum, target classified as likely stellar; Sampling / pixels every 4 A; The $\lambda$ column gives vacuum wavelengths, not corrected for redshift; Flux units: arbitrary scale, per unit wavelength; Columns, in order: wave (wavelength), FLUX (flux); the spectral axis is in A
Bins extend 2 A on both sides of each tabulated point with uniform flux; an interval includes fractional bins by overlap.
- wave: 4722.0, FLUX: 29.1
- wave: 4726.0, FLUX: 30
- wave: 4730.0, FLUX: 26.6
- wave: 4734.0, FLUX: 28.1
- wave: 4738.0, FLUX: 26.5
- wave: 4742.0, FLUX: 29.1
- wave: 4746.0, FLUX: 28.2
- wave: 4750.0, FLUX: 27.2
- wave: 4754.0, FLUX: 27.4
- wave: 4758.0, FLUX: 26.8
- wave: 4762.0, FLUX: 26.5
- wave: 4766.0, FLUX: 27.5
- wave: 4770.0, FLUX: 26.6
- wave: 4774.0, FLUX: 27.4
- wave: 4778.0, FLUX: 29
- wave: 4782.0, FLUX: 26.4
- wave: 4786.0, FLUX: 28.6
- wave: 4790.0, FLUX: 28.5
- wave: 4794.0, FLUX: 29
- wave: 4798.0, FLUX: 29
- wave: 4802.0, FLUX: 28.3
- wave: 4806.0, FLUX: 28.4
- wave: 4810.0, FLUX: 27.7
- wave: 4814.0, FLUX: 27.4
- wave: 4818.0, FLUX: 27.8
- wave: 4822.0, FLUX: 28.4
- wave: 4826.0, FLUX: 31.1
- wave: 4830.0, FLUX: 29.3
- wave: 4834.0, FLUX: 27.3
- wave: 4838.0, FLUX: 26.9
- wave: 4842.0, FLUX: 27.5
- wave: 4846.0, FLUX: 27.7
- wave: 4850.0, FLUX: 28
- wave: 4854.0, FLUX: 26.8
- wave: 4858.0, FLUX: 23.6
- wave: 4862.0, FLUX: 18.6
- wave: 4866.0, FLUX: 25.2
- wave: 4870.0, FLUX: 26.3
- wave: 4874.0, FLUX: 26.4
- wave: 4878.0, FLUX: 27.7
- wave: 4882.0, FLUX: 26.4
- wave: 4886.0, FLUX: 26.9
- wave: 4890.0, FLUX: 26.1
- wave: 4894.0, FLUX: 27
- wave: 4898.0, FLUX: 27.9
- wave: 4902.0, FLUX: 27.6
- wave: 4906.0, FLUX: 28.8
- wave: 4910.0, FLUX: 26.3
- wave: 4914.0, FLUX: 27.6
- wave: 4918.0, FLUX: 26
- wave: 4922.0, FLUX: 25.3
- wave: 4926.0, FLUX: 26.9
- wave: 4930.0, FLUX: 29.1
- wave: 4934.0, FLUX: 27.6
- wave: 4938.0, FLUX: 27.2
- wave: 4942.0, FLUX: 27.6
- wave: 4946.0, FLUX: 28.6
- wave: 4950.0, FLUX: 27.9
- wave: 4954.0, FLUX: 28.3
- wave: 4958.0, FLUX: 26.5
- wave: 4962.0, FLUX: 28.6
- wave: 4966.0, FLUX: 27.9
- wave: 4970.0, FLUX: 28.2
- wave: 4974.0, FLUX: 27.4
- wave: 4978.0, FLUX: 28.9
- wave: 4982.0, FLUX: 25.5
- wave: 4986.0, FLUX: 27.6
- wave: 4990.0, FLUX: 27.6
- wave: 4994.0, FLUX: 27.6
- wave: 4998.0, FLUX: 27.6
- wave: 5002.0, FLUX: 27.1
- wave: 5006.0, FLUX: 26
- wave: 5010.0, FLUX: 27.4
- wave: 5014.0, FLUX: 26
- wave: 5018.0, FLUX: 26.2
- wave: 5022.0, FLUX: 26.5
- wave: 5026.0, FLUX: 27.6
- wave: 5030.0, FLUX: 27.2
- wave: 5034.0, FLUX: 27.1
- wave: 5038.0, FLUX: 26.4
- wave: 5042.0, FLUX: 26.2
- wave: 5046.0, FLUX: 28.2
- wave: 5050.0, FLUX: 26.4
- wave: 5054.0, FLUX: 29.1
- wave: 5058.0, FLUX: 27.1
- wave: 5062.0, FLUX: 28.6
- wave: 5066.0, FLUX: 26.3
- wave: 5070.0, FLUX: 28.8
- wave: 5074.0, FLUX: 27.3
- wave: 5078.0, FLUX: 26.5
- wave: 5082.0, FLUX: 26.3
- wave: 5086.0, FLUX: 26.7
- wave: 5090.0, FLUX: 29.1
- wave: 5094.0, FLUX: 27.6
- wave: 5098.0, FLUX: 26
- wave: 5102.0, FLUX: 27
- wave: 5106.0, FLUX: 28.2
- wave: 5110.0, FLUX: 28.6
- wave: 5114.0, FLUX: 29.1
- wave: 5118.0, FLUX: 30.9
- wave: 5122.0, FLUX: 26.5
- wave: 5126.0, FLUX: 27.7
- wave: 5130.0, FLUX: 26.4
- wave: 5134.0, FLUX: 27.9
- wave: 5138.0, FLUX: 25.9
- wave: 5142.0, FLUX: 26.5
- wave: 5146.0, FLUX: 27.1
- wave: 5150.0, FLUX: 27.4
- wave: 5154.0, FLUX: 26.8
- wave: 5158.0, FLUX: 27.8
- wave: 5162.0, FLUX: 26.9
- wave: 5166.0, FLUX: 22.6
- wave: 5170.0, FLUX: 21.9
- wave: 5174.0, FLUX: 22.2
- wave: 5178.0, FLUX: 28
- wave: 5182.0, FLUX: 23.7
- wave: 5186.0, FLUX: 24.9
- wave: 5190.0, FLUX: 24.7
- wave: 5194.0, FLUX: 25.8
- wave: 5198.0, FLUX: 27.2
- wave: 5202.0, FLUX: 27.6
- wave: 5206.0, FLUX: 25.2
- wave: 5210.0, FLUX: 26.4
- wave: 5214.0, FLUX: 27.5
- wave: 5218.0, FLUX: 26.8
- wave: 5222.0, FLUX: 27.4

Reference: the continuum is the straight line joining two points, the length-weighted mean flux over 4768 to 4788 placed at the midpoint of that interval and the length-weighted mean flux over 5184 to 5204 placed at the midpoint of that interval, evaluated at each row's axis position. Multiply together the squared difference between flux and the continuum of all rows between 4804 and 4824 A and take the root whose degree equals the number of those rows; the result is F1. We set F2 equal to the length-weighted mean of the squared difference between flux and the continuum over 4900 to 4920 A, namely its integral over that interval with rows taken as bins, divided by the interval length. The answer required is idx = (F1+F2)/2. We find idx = 0.6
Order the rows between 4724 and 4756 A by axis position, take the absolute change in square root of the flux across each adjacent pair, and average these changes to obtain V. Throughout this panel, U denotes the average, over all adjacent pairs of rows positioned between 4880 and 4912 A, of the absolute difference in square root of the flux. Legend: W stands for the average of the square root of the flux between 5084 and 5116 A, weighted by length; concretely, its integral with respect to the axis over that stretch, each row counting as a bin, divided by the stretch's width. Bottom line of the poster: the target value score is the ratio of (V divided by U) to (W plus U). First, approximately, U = 0.097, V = 0.152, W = 5.27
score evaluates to 0.29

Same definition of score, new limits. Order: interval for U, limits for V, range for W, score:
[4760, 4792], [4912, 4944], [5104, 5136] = 0.17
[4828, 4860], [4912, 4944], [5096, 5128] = 0.20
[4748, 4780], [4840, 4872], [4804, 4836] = 0.66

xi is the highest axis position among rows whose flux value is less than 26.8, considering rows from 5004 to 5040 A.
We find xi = 5038.0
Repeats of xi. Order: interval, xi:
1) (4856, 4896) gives 4890.0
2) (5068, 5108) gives 5098.0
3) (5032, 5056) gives 5050.0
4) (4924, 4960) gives 4958.0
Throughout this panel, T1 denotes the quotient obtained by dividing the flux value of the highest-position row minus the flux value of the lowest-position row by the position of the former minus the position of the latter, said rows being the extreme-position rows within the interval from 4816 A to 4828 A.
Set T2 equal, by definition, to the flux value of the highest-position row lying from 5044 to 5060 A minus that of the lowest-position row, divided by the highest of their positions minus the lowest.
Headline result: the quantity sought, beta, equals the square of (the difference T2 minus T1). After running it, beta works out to 0.254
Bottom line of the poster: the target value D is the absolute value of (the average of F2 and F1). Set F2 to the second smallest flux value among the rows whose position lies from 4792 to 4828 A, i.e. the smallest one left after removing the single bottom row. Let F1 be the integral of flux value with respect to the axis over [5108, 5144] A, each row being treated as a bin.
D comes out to 513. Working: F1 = 998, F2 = 27.7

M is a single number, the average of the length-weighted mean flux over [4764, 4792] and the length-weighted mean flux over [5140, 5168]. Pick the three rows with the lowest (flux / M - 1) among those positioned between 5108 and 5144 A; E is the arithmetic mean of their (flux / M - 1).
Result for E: -0.03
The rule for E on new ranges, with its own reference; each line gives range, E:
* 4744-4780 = -0.02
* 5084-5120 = -0.02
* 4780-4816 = 0.00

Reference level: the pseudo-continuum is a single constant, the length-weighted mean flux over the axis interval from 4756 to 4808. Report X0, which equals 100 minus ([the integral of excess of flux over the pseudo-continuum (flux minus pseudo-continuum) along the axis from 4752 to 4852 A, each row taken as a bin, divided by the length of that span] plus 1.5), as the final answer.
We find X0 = 98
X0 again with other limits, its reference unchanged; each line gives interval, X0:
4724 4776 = 99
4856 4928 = 100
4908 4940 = 99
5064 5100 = 99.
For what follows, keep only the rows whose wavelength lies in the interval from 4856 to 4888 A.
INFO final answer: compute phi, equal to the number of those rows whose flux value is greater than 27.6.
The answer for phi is 1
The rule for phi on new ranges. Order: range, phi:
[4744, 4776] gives 1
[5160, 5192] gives 1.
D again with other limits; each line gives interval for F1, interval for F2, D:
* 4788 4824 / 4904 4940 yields 522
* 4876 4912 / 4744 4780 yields 503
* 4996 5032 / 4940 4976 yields 497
